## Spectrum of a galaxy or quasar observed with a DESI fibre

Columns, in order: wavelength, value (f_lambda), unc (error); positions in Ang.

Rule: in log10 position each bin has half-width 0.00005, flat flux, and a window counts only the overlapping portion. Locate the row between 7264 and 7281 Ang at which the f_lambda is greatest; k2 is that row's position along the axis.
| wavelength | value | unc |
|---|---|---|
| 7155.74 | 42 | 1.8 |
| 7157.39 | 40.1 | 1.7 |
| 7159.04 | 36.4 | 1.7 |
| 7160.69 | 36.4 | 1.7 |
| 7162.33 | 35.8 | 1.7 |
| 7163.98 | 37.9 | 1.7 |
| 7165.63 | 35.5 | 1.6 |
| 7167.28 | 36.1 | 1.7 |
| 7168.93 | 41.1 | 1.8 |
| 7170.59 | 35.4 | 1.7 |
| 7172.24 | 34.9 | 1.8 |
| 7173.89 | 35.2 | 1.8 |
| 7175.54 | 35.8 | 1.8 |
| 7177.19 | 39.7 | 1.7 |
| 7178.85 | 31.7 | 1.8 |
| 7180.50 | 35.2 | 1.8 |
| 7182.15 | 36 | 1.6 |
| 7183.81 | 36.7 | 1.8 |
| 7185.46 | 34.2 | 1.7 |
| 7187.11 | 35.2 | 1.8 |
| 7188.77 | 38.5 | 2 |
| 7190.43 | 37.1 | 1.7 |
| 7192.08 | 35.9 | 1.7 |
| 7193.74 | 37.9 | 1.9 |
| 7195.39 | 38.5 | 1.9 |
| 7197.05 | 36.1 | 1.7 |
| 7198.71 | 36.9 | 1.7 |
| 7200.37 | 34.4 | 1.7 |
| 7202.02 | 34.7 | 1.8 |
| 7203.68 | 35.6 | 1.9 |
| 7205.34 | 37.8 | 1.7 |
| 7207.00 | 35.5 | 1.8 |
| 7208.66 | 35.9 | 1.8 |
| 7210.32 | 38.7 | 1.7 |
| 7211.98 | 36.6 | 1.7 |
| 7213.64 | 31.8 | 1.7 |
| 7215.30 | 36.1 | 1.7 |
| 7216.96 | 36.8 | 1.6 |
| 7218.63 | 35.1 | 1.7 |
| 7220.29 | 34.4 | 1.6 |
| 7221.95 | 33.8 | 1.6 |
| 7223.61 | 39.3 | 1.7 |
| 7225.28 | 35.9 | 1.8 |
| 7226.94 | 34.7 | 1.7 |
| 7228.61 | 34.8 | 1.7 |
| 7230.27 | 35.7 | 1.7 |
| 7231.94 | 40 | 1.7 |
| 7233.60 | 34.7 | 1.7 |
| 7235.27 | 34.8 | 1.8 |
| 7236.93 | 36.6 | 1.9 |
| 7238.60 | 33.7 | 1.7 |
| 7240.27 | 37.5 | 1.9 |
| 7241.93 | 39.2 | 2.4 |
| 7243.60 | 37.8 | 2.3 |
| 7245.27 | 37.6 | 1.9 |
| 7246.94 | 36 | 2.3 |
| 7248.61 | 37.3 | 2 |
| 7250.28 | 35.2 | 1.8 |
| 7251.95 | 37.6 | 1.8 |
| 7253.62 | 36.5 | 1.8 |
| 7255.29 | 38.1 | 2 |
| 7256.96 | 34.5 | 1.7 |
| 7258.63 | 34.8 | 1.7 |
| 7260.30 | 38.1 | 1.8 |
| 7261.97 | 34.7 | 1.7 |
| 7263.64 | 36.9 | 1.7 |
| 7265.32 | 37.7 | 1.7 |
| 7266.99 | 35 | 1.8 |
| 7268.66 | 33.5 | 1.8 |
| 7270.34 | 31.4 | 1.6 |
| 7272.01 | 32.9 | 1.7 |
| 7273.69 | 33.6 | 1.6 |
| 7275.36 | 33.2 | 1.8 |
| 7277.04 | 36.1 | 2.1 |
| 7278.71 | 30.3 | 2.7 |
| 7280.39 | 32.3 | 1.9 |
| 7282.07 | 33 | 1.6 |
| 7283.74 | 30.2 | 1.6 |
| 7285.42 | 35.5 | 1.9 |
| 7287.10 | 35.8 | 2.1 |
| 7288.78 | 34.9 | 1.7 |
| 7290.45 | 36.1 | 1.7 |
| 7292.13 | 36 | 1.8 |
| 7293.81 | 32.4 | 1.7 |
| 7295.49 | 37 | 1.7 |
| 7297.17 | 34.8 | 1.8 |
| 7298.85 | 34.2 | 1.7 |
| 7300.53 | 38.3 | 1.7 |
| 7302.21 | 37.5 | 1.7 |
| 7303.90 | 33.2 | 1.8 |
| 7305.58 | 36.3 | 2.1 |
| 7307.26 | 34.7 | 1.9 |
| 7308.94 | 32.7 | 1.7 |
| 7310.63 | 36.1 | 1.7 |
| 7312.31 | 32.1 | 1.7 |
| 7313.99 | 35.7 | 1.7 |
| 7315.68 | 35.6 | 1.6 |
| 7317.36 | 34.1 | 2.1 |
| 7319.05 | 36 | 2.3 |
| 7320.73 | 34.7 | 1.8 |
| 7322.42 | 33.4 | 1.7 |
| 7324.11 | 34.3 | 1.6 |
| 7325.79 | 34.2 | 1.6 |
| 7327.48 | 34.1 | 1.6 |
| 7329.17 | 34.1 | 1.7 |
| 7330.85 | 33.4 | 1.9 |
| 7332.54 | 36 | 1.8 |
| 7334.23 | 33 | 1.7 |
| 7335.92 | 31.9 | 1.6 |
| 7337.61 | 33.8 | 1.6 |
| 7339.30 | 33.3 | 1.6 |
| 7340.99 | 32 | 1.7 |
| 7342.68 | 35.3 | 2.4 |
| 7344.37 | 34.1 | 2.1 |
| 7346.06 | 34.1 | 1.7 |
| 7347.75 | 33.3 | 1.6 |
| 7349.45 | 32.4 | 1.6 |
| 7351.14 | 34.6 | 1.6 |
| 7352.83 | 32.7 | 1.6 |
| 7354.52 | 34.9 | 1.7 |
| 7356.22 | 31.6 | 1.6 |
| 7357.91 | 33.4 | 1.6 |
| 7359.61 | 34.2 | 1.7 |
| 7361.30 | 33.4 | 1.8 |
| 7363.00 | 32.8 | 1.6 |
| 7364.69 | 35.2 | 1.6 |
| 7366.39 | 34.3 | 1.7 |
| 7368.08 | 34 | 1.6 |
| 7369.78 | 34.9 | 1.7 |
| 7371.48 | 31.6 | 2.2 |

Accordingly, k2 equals 7265.32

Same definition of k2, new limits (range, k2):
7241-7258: 7241.93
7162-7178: 7168.93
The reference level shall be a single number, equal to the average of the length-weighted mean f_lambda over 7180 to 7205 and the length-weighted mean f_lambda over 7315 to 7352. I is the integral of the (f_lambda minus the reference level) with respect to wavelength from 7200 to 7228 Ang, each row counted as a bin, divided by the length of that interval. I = 0.61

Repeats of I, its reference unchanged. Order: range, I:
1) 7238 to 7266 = 1.57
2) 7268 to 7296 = -1.37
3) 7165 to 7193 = 1.03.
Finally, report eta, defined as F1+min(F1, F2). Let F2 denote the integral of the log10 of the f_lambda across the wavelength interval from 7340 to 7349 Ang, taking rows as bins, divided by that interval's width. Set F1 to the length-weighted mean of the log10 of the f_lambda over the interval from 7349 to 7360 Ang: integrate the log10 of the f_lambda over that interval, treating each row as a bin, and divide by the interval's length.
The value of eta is 3.05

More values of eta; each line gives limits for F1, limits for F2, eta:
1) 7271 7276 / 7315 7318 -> 3.04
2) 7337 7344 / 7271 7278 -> 3.05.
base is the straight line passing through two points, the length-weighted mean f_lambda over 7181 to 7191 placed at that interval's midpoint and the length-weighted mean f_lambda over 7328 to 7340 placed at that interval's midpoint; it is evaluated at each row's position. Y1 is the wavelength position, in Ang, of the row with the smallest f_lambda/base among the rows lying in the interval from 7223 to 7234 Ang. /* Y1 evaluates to 7226.94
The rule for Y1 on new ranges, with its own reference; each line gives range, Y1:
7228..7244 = 7238.60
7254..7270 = 7268.66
